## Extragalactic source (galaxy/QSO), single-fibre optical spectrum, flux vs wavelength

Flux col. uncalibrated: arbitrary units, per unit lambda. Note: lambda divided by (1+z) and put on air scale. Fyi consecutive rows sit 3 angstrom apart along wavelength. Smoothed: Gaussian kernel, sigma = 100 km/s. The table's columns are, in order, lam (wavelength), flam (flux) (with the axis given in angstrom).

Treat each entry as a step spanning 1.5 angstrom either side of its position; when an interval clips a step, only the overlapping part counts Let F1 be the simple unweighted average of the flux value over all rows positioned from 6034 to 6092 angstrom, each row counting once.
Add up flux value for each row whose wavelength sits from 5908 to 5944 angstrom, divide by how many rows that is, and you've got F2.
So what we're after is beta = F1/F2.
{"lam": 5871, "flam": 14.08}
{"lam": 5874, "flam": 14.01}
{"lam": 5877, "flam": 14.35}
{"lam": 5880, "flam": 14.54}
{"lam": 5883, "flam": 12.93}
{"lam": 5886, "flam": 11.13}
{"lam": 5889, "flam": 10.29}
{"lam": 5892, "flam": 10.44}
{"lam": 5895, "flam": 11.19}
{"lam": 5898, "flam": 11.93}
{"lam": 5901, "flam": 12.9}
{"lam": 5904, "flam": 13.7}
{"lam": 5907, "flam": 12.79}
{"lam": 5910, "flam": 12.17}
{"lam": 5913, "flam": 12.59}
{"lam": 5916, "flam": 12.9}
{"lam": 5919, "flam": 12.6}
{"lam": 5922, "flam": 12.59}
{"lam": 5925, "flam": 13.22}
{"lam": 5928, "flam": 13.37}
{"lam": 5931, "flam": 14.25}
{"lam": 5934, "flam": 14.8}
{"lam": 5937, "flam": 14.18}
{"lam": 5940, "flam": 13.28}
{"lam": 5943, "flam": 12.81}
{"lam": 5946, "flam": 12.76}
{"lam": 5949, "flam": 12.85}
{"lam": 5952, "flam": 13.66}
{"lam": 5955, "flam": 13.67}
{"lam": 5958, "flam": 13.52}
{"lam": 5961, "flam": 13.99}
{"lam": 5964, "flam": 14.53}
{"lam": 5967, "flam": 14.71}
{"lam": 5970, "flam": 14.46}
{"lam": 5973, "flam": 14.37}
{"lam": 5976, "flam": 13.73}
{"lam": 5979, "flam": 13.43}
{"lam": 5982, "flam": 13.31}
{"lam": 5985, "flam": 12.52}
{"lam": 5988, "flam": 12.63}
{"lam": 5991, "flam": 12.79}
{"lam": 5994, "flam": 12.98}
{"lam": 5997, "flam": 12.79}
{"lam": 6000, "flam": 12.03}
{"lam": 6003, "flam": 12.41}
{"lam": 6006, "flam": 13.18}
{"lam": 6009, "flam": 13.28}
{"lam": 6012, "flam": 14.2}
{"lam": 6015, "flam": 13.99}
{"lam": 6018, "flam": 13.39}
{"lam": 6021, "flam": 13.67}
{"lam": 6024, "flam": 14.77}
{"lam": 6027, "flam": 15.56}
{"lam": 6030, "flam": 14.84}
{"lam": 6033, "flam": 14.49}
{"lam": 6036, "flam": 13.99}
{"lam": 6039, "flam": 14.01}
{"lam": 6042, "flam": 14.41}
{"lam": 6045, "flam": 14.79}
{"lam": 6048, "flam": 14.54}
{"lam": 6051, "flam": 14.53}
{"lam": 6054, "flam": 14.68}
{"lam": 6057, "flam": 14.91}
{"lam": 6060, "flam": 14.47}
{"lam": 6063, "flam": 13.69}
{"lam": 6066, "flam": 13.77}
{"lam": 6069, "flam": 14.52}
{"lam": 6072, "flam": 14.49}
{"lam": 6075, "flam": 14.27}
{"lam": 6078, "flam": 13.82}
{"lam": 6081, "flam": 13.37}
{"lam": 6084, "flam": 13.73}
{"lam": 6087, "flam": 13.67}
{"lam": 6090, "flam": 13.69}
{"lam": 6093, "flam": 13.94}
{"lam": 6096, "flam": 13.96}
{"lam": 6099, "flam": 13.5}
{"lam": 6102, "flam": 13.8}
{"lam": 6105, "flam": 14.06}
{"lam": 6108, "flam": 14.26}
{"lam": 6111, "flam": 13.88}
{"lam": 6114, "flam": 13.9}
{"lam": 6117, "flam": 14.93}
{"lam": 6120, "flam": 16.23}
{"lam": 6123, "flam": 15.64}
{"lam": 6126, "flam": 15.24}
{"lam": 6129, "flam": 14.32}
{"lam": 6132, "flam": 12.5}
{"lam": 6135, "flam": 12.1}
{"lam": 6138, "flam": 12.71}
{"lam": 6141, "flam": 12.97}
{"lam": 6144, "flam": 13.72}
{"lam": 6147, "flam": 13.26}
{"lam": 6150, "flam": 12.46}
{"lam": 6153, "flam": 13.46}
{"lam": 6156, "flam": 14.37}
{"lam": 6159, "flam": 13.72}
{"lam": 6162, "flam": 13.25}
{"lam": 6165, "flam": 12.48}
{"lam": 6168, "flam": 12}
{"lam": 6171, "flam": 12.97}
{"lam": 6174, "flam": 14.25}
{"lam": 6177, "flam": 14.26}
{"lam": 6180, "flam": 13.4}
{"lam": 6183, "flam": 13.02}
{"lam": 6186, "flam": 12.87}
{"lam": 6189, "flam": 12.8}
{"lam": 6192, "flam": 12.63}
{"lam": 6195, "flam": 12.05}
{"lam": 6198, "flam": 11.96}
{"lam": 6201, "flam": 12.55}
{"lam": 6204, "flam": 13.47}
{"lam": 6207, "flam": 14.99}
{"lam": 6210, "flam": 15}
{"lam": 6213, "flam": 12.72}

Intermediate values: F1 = 14.2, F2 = 13.2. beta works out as 1.07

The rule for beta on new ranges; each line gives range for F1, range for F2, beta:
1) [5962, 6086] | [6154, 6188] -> 1.04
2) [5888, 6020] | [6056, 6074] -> 0.92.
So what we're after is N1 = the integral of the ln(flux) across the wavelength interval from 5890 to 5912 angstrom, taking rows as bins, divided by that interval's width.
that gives 2.49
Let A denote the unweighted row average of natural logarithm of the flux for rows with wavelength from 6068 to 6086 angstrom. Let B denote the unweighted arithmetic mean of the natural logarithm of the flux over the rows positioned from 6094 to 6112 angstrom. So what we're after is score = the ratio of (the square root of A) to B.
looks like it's 0.617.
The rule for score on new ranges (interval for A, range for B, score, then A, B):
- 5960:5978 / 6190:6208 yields 0.638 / 2.66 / 2.56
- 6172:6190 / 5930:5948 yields 0.616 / 2.60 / 2.61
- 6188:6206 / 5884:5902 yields 0.657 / 2.53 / 2.42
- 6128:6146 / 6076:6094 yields 0.612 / 2.57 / 2.62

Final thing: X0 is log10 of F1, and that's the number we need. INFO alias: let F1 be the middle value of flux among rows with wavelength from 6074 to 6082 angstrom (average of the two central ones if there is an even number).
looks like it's 1.14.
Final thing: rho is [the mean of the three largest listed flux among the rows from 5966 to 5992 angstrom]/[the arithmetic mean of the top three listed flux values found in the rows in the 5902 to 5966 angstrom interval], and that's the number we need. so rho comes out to 1.00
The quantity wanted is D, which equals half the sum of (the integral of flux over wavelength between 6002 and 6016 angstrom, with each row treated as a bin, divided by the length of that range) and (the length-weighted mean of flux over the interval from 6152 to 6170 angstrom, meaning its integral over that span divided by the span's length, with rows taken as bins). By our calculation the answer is 13.3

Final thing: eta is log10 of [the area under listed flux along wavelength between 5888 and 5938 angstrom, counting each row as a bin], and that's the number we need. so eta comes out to 2.80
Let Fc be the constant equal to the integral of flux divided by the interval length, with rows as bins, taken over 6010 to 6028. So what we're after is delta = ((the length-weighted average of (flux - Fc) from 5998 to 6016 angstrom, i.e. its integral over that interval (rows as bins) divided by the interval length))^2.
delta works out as 1.1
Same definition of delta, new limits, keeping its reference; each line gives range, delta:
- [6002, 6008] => 1.8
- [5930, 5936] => 0.1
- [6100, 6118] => 0.0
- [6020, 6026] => 0.0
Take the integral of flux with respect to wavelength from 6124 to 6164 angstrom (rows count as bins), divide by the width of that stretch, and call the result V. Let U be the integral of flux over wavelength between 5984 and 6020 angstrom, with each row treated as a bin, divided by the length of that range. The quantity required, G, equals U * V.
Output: 175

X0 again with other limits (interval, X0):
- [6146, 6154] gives 1.12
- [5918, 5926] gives 1.10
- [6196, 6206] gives 1.10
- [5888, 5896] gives 1.02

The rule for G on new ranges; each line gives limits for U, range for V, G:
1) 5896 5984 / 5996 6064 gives 188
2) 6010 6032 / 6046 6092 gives 203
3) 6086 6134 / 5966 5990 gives 193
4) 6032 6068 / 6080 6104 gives 197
